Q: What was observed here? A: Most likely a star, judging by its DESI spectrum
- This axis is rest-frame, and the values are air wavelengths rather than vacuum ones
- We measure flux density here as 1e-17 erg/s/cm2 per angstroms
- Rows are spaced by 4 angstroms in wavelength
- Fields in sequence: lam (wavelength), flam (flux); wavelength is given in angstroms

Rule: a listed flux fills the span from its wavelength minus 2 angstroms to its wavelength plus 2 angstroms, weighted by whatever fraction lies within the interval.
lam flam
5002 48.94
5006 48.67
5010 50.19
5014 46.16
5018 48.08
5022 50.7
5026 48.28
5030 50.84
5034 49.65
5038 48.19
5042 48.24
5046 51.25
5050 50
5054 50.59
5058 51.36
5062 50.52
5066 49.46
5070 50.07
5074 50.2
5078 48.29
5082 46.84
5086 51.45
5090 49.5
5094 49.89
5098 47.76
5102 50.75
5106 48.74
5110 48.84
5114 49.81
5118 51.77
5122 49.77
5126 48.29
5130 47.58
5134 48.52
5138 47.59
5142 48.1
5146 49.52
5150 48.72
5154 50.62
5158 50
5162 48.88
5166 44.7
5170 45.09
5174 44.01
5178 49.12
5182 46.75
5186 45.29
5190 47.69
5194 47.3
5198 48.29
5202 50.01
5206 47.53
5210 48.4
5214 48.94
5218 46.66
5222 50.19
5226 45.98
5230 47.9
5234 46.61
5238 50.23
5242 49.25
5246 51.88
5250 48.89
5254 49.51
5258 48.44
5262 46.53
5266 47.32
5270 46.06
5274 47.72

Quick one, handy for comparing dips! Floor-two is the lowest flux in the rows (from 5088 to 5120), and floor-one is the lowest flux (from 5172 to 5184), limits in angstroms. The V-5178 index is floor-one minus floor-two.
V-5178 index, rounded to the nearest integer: -4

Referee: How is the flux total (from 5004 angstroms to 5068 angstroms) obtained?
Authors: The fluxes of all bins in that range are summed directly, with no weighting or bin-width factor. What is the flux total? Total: 792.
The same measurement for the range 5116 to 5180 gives 772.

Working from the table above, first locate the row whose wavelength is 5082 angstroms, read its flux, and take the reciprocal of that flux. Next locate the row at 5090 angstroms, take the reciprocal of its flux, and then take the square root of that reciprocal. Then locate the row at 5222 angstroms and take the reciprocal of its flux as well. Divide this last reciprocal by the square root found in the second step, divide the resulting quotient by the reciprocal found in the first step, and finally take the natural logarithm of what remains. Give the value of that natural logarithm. 1.88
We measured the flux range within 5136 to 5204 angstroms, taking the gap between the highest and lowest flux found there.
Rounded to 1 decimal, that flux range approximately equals 6.6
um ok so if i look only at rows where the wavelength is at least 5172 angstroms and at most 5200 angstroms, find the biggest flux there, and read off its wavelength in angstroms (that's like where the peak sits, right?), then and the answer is 5178 angstroms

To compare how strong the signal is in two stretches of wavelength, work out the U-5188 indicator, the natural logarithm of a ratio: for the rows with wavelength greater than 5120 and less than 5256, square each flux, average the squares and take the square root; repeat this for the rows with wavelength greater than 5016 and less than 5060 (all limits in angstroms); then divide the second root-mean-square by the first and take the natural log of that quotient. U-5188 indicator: 0.032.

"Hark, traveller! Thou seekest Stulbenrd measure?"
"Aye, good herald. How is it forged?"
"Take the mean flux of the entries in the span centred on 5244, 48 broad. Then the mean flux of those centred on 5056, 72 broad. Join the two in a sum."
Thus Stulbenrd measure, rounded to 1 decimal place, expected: 98.3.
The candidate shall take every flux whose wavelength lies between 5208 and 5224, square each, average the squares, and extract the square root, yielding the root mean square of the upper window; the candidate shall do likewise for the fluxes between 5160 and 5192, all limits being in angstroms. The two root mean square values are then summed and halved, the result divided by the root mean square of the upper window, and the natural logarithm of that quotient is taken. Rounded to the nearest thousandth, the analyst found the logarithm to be -0.022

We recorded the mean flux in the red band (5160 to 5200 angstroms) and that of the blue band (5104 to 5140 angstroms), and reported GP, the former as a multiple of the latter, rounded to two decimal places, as 0.95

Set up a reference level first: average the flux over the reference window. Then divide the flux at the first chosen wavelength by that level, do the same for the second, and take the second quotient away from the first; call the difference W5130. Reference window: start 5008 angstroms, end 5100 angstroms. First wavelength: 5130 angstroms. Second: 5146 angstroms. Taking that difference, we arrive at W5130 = -0.04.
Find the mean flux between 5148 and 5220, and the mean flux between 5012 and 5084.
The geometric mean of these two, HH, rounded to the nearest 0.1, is 48.5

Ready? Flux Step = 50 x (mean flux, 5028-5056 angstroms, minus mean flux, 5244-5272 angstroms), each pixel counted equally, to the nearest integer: 72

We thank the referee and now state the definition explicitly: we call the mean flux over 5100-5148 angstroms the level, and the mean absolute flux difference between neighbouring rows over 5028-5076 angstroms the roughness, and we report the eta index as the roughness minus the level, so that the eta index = -48.1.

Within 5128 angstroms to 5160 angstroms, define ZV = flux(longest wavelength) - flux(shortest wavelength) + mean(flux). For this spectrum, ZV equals 51.3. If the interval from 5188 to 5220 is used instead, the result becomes 47.1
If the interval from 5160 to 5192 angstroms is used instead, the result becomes 45.3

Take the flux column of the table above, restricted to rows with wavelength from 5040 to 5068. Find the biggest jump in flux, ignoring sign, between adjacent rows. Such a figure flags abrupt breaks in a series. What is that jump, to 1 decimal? 3.0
